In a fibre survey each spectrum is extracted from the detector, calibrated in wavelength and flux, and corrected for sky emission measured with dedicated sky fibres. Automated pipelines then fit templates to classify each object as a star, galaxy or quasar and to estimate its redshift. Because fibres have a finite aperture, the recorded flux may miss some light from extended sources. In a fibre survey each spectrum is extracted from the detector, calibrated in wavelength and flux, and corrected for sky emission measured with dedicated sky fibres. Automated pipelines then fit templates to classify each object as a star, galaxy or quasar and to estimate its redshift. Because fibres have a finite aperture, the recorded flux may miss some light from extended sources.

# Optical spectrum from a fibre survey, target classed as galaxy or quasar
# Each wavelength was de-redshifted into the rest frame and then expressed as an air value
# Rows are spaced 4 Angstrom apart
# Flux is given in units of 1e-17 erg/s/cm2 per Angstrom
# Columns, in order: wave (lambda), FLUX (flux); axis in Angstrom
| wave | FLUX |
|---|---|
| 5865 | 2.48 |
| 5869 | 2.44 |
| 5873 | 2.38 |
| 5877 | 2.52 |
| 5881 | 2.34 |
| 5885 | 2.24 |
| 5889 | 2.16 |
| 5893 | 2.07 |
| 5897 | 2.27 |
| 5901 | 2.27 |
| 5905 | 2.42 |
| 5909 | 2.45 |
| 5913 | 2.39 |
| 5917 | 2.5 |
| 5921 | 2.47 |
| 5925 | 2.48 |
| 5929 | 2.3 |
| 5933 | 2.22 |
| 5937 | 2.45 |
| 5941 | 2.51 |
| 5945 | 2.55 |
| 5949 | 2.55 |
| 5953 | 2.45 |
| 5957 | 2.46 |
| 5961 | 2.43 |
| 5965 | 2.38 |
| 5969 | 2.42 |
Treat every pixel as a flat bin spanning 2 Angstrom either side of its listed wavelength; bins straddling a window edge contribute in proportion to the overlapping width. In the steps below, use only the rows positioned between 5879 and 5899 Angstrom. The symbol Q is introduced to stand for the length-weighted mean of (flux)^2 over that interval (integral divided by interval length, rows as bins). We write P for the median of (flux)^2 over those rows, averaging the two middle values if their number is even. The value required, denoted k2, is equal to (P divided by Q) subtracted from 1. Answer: -0.020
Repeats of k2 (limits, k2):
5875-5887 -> 0.025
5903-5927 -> -0.007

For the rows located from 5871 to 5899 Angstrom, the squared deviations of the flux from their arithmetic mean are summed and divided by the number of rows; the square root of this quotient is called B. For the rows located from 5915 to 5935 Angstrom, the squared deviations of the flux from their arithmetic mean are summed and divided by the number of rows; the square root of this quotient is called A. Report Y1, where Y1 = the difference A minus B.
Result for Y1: -0.024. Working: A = 0.113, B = 0.137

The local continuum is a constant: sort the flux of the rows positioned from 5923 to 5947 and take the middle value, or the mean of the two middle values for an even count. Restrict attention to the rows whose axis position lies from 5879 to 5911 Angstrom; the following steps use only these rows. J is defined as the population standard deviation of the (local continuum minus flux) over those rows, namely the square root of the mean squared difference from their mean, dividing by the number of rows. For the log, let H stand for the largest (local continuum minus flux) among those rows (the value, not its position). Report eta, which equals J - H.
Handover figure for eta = -0.28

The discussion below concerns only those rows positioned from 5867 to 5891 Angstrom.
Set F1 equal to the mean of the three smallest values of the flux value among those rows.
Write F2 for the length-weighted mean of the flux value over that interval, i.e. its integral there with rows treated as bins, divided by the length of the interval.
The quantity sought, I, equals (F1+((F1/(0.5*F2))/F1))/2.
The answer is 1.55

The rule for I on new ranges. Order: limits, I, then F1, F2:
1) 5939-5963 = 1.62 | 2.45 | 2.49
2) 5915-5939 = 1.58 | 2.32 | 2.40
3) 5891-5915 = 1.53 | 2.20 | 2.31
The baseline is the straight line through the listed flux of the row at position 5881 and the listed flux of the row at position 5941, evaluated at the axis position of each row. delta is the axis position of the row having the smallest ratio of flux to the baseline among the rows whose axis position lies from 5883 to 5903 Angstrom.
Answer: 5893 Angstrom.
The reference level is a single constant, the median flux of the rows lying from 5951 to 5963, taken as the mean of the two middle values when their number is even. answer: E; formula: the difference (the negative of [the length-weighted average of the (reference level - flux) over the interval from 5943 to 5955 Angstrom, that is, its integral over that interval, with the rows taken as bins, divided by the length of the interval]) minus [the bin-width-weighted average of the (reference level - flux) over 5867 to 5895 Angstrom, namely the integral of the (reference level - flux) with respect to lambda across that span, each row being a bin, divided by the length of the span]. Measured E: -0.08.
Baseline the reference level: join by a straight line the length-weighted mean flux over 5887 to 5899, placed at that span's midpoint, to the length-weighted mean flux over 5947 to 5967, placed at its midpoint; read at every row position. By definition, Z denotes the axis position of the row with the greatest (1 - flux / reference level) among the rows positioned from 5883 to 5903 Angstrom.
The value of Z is 5893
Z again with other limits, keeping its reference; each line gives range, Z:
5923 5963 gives 5933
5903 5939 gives 5933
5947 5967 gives 5965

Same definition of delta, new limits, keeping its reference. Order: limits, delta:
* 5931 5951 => 5933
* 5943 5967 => 5965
